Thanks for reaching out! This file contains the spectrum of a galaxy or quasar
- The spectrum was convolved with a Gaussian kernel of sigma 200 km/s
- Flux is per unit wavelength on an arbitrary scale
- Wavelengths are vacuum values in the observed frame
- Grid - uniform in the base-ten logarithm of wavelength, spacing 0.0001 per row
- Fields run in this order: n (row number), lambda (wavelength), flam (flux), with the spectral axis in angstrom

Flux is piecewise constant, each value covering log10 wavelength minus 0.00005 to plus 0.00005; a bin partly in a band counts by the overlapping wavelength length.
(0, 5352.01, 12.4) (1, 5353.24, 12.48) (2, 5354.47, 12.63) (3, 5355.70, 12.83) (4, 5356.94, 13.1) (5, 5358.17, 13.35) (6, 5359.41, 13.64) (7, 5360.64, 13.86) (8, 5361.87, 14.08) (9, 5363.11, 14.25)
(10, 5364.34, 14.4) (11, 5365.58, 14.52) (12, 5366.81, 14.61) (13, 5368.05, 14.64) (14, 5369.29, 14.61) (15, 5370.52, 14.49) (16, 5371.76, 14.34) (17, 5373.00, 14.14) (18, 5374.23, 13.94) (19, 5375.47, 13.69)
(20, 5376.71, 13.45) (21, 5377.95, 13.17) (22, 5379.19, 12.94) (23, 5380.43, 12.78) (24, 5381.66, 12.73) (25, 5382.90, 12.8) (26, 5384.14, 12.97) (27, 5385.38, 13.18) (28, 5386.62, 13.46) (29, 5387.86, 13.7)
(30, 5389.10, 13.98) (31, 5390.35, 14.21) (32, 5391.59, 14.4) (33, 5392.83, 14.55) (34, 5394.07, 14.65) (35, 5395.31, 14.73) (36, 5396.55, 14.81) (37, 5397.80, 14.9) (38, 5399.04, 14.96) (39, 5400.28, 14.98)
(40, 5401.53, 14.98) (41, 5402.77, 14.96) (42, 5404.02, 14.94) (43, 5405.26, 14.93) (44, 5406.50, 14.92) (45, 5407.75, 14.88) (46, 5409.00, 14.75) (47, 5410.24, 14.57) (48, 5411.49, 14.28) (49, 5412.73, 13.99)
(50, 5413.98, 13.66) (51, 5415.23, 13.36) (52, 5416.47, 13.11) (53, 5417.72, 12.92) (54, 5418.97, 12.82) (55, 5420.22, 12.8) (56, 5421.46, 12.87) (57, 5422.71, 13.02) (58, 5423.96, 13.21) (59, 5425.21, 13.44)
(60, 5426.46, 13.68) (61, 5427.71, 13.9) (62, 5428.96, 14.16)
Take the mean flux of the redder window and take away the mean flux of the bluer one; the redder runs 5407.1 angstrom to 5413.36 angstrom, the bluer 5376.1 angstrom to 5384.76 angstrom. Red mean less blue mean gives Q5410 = 1.5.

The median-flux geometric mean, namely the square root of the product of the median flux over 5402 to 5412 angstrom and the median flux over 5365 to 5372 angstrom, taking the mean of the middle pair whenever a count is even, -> 14.7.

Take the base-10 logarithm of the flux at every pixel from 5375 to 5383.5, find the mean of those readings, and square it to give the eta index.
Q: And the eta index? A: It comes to 1.25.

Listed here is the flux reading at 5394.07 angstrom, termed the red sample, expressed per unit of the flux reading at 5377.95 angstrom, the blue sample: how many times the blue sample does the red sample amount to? 1.11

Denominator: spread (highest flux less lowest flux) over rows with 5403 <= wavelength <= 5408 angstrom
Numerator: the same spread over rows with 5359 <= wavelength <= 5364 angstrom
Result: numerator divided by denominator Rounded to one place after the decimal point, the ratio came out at 10.2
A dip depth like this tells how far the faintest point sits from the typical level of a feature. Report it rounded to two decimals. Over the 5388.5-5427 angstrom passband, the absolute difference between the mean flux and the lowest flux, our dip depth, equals 1.34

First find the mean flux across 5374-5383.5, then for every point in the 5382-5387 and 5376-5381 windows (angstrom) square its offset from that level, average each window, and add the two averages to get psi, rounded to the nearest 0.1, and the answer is 0.1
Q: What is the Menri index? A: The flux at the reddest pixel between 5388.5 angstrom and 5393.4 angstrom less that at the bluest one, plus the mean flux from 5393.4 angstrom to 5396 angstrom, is 15.3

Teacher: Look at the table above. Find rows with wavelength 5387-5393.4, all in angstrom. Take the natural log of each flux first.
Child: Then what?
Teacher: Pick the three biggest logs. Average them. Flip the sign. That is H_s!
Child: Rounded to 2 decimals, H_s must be -2.67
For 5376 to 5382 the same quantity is -2.58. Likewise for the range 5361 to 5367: -2.67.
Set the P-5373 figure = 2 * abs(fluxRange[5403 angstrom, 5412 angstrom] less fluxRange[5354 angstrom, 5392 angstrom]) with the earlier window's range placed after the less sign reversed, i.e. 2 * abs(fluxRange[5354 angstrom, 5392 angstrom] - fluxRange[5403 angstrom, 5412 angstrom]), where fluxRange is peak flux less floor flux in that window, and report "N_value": 2.7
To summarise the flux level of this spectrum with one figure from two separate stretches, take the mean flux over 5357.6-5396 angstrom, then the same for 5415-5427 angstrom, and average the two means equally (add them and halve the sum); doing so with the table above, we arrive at 13.50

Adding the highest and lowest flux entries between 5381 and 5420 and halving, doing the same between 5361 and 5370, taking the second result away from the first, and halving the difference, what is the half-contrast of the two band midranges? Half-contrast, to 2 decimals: -0.25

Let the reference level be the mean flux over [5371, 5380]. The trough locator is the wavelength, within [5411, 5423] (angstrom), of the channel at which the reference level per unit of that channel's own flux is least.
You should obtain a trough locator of 5411.49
